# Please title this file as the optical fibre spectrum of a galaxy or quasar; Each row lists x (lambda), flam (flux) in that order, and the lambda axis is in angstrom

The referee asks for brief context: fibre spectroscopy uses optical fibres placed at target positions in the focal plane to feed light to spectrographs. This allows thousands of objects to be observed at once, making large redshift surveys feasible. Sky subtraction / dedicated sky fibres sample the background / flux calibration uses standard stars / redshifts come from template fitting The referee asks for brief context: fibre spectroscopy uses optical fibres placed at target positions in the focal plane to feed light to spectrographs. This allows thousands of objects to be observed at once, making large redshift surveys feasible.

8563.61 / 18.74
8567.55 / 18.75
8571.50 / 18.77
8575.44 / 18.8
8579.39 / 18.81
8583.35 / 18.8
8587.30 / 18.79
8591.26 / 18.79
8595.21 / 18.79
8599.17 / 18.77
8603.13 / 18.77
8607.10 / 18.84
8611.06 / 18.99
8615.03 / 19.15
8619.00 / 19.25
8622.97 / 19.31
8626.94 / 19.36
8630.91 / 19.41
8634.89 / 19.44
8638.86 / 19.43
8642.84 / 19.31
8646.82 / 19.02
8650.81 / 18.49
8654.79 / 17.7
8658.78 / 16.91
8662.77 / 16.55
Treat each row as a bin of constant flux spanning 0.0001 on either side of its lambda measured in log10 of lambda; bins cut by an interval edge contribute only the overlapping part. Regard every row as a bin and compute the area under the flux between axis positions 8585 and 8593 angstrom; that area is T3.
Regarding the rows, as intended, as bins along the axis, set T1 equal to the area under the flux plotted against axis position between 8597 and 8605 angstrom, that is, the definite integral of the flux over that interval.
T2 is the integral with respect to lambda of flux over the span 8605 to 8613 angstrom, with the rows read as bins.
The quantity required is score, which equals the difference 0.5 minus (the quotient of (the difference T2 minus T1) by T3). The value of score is 0.493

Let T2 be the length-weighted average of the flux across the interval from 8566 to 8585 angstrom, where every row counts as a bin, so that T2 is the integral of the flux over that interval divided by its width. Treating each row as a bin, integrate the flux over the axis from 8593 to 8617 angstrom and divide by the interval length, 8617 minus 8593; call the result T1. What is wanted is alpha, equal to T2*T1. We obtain 355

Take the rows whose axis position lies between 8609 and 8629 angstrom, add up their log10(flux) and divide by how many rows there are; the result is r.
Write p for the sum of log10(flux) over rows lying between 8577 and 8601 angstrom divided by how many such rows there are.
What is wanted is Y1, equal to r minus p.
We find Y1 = 0.010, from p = 1.27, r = 1.28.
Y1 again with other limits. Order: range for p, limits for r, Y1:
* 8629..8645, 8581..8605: -0.014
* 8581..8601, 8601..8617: 0.003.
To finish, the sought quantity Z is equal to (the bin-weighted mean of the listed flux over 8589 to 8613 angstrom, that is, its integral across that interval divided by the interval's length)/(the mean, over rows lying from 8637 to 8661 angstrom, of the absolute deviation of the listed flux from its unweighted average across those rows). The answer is 24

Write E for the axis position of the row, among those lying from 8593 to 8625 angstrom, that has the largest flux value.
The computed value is 8622.97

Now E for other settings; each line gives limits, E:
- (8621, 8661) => 8634.89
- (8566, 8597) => 8579.39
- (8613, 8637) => 8634.89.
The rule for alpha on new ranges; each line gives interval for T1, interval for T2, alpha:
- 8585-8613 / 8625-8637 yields 365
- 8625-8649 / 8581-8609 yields 363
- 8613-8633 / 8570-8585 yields 363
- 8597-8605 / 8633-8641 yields 365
